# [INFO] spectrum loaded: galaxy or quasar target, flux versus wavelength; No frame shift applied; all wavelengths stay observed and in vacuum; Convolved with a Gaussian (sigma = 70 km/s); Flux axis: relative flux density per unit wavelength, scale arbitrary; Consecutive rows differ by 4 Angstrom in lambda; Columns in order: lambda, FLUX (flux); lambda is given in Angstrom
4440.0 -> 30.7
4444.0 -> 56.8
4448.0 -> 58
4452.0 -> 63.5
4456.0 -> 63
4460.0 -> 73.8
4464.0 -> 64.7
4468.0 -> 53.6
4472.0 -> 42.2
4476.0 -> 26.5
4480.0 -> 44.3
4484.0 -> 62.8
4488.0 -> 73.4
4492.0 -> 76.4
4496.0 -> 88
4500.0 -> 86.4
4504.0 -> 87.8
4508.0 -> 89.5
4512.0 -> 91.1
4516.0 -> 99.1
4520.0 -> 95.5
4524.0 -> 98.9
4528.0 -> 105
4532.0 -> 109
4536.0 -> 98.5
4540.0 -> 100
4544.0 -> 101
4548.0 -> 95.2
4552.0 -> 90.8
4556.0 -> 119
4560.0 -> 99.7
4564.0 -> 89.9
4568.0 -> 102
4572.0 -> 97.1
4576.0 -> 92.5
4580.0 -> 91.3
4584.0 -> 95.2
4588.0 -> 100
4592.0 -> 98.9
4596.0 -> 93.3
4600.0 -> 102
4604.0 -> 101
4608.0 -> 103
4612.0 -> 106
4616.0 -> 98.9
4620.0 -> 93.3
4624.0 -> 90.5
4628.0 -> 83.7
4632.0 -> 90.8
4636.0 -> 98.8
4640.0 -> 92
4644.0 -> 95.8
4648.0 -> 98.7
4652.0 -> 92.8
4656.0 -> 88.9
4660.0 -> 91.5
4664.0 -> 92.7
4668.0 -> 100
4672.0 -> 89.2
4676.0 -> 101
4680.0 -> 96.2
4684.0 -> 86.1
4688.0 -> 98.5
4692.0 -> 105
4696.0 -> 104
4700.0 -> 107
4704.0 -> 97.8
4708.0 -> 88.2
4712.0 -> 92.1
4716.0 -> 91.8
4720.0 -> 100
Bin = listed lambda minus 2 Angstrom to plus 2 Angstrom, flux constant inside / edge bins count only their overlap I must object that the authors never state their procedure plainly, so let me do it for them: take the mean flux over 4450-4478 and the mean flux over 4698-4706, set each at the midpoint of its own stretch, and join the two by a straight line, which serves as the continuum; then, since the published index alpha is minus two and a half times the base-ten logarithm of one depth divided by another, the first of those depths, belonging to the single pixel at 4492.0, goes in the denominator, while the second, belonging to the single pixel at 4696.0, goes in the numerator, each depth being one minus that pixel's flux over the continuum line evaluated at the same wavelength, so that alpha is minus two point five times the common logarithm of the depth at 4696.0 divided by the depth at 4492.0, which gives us 2.4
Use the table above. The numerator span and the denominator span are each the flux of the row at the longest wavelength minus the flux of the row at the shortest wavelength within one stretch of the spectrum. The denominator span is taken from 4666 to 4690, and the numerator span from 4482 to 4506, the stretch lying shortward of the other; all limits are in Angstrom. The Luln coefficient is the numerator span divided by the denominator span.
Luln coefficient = -17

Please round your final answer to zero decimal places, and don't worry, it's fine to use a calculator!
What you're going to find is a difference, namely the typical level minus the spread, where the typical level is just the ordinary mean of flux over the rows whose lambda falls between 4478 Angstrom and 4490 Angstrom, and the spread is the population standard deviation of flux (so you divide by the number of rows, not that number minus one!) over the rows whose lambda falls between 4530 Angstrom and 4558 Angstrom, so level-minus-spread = 51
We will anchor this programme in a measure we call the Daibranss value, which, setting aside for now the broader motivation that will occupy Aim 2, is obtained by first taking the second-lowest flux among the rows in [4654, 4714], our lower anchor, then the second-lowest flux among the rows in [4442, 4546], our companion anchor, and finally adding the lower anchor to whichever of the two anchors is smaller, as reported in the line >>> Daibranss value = 130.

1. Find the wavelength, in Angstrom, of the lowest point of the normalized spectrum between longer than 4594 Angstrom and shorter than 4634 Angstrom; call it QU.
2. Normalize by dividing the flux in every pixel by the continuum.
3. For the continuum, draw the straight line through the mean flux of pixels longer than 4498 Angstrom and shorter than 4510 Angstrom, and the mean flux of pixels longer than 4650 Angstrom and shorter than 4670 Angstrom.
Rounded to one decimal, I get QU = 4628.0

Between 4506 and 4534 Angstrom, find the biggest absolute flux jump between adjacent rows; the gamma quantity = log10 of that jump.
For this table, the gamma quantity 0.9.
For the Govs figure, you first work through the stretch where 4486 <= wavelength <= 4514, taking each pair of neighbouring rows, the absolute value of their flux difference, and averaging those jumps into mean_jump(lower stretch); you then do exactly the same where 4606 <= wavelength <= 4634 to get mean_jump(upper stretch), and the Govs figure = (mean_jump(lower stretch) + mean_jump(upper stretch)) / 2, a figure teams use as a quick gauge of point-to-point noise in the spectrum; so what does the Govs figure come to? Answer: 4.4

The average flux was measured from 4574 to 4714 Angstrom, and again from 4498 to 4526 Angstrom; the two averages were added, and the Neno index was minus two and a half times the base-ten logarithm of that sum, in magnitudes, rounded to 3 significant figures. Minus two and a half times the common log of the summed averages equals -5.69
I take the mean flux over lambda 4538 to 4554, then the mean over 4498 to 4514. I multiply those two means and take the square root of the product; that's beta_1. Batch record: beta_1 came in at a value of 93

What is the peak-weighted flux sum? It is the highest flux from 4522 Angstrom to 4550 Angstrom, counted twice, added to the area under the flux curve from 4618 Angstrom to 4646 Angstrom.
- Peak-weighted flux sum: 2798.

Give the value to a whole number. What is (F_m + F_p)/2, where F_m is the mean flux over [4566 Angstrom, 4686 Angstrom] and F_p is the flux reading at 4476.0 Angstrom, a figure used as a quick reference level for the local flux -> 61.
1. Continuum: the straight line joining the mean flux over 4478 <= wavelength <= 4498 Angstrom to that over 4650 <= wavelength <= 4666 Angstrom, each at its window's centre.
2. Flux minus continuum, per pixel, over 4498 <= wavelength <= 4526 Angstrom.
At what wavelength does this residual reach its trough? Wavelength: 4500.0 Angstrom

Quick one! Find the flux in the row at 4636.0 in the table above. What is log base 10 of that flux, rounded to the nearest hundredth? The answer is 1.99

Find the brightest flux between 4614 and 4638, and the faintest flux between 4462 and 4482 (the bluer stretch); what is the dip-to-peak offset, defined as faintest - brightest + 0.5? -72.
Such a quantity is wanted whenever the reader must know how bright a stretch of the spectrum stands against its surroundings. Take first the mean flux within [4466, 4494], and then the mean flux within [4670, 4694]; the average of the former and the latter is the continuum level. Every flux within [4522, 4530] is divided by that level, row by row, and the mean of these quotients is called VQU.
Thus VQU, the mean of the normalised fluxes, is 1.36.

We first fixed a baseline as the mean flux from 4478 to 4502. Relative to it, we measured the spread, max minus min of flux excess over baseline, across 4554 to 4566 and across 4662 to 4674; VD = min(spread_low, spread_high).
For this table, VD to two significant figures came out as 11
